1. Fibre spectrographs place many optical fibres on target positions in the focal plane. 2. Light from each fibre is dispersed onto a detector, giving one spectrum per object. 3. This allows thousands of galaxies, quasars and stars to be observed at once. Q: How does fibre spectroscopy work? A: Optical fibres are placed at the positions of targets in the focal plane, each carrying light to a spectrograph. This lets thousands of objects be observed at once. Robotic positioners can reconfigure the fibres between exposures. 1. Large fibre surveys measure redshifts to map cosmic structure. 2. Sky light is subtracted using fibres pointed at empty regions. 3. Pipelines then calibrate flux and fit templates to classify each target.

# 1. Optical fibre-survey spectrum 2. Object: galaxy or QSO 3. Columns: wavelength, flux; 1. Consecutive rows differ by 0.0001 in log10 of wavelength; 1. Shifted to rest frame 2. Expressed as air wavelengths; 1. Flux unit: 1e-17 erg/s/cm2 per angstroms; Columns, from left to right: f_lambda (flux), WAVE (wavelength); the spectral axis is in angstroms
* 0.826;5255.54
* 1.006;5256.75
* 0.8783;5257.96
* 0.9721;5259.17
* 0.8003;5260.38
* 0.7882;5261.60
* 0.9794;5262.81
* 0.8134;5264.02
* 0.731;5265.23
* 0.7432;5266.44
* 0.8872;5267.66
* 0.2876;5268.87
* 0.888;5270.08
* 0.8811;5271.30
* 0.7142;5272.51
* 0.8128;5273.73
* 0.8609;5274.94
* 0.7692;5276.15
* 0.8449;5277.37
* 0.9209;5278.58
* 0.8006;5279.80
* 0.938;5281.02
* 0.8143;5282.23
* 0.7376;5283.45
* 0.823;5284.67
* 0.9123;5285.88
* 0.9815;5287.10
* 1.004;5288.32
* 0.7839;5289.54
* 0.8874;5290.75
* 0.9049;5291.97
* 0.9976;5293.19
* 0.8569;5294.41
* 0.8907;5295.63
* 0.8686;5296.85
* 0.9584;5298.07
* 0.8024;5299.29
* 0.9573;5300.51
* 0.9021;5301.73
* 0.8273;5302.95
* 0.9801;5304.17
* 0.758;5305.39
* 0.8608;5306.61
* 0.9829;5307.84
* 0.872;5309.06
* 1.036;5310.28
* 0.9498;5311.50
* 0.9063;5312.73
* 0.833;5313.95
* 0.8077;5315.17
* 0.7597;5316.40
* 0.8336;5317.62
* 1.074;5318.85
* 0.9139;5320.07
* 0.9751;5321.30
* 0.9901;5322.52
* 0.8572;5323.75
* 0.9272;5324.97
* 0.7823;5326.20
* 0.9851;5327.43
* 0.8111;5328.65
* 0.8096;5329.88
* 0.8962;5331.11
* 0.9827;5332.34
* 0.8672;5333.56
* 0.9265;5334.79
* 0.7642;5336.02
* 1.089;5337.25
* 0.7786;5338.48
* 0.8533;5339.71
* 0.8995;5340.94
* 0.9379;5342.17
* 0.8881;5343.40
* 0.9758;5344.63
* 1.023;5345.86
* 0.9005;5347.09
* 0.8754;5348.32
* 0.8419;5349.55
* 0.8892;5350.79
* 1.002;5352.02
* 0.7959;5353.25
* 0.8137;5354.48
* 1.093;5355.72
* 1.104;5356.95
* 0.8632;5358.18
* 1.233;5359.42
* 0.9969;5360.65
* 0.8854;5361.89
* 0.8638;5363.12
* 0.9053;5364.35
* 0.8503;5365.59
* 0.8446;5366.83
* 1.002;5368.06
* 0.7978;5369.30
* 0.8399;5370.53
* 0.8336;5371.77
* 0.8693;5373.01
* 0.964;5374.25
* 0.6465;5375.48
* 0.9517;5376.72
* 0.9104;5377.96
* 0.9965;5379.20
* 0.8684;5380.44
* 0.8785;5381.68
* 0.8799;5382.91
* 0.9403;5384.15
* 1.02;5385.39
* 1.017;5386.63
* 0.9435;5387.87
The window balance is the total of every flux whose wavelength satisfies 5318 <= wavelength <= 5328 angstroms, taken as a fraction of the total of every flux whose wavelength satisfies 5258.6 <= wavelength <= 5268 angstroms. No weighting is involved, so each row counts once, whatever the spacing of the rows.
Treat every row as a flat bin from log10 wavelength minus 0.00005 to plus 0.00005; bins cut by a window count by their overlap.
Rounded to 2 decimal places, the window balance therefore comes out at 1.12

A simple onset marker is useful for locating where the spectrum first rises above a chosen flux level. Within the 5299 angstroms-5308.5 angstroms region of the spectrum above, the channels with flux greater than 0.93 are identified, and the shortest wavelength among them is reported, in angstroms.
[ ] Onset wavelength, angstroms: 5300.51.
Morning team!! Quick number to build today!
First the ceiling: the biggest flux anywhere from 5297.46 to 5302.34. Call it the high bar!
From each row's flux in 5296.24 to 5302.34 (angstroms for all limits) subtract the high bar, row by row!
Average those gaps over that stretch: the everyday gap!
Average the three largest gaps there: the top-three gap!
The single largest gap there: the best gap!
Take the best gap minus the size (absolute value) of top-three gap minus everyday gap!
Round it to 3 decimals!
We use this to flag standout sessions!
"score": -0.042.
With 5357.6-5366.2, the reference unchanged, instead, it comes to 0.172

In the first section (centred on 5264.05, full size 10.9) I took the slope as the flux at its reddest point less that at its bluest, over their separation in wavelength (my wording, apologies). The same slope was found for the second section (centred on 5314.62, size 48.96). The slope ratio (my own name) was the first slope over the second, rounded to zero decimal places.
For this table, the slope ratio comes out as 31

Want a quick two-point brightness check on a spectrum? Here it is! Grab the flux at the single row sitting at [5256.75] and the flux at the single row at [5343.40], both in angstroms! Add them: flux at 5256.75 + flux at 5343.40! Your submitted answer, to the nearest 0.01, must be 1.89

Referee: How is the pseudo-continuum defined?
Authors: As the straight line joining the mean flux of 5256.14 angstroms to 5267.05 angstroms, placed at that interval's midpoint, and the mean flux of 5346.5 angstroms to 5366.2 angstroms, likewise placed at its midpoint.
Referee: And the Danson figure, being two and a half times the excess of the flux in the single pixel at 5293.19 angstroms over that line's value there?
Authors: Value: 0.29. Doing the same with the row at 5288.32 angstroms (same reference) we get 0.31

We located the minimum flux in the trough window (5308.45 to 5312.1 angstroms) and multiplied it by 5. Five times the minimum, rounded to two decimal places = 4.36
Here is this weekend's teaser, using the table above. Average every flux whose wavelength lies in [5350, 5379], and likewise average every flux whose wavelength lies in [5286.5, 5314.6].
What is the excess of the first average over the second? 0.007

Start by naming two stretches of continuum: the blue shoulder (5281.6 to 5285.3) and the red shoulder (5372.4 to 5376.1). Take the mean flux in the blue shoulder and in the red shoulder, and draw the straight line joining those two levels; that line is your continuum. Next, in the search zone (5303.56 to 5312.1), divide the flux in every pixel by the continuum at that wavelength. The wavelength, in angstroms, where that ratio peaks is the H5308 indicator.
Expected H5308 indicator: 5310.28 angstroms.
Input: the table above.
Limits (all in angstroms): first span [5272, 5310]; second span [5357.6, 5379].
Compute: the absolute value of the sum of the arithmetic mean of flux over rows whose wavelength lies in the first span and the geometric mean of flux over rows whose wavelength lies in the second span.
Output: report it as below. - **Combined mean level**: 1.76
